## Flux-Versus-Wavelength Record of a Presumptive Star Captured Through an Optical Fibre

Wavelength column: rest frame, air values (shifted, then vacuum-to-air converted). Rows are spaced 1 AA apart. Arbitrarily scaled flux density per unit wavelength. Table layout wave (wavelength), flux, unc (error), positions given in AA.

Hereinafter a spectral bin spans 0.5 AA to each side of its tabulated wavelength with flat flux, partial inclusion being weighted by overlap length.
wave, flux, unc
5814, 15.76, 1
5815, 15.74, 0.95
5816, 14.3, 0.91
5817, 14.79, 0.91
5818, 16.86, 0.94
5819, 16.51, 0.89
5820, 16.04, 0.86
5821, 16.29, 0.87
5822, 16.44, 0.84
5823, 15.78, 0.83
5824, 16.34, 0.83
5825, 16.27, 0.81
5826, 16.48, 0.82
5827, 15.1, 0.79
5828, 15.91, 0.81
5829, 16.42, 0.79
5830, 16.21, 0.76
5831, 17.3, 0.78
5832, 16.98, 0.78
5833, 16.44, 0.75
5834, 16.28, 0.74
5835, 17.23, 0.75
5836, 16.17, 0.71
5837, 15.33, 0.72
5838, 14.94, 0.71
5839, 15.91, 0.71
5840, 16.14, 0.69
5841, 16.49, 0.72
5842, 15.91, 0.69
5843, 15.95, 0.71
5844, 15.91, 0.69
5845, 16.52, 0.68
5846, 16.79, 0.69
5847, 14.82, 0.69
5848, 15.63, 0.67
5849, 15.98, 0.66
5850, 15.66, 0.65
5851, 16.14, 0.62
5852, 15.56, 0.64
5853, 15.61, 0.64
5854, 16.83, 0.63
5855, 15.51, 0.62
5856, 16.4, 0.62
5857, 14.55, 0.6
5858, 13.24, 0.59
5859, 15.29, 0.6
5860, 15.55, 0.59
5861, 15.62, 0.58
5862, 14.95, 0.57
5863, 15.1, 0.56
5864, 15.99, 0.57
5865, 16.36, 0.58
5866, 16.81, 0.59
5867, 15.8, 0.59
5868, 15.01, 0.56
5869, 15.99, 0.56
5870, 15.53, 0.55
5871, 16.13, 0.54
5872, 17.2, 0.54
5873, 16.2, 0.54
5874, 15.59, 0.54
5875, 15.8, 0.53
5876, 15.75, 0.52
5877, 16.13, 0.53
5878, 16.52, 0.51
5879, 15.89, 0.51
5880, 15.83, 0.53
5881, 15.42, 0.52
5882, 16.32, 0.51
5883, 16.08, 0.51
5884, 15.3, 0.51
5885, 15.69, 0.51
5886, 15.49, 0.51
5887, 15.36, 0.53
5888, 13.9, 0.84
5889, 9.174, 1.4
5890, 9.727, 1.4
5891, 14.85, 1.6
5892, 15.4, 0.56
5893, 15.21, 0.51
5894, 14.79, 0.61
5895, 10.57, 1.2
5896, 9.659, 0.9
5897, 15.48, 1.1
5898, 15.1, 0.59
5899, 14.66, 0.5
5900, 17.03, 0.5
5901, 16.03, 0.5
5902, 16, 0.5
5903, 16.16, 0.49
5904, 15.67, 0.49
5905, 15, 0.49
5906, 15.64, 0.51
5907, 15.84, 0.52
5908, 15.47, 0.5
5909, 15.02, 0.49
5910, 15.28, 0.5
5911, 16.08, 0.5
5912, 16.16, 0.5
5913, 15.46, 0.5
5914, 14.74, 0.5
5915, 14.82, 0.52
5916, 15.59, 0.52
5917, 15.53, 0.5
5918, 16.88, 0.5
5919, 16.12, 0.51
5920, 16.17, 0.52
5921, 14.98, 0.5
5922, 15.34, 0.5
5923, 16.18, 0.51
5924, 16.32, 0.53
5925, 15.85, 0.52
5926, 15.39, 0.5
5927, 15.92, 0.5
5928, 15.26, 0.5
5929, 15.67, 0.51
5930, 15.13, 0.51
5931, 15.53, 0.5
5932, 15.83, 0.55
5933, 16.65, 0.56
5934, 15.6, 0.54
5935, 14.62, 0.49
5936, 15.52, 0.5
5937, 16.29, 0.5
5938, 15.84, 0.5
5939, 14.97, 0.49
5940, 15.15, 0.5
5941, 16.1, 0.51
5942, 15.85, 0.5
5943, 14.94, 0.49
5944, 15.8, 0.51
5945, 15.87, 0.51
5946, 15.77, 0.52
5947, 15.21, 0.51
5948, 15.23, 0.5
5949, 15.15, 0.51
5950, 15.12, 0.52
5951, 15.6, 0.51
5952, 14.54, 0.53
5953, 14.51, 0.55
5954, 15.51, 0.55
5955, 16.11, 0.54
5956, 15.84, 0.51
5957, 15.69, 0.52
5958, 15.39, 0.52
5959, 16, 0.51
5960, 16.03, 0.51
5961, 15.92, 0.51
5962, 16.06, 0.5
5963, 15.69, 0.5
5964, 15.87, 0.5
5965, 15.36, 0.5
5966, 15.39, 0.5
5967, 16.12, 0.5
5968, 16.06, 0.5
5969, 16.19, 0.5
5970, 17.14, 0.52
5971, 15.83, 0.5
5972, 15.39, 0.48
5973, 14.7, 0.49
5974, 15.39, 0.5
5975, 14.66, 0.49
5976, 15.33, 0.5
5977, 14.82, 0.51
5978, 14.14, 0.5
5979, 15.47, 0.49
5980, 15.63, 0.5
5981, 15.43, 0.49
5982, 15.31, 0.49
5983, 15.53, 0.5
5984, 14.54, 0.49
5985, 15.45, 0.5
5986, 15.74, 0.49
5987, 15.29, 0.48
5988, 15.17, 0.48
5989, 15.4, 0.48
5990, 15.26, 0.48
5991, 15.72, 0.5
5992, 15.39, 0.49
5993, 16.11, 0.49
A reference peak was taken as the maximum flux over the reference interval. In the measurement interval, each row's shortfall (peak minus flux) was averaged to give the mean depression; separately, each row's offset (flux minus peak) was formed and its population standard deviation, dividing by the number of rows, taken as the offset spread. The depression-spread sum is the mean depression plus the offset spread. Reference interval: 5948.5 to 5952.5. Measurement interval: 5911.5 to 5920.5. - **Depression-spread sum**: 0.5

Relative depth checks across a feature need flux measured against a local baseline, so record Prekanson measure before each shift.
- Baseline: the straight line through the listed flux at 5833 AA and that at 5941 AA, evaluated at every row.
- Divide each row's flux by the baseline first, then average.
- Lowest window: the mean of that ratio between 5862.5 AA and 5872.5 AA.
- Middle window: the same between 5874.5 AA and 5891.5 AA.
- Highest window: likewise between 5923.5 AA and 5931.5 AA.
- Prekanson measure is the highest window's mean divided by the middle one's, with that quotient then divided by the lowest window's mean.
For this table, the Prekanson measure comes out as 1.08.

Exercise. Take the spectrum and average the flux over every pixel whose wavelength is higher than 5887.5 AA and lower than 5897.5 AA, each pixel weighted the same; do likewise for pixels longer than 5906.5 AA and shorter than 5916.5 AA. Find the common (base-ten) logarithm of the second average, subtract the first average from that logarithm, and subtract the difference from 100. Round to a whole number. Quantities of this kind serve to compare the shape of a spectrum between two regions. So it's 112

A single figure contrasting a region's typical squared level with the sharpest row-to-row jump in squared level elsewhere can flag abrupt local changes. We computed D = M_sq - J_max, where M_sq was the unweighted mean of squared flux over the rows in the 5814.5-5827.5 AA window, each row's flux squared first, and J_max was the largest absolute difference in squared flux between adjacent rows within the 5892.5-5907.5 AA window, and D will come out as 108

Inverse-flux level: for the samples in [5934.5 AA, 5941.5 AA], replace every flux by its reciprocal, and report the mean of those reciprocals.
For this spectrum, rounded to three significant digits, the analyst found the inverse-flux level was 0.0646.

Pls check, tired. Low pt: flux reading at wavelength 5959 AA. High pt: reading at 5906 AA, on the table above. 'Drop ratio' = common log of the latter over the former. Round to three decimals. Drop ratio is -0.010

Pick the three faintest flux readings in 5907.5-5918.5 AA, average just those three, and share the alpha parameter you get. 14.9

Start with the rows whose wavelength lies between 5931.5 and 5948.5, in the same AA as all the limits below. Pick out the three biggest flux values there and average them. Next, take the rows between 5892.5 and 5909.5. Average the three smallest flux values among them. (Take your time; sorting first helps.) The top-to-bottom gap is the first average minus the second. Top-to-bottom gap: 4.7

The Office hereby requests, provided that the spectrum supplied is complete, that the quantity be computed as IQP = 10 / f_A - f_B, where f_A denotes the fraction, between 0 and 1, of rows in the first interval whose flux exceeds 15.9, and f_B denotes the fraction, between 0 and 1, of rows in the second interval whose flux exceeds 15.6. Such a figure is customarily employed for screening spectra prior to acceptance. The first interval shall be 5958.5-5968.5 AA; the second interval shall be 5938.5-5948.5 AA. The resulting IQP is 16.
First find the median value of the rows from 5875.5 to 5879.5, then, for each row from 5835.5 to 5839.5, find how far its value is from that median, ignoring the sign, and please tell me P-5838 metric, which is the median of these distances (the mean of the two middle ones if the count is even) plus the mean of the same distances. 0.9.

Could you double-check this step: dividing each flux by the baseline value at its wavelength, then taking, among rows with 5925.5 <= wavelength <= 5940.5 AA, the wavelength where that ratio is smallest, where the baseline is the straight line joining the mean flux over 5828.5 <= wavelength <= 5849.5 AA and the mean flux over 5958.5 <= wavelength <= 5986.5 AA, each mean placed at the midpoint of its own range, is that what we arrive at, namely 5935 AA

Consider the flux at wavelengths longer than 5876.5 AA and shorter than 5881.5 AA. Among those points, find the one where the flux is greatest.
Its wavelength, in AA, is 5878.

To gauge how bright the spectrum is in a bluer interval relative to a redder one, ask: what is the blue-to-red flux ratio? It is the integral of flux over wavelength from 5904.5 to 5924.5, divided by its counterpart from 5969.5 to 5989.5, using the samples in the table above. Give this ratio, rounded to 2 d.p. 1.02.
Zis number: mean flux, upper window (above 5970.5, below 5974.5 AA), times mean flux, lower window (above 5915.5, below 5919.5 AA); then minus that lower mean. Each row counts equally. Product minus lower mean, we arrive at 230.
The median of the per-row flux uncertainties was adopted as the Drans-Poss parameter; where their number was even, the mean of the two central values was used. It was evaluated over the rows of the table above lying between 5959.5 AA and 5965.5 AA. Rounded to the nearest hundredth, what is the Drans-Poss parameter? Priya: 0.50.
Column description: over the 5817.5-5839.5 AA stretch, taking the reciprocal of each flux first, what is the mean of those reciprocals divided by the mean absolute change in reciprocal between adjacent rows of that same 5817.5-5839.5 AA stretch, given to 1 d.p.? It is 28.2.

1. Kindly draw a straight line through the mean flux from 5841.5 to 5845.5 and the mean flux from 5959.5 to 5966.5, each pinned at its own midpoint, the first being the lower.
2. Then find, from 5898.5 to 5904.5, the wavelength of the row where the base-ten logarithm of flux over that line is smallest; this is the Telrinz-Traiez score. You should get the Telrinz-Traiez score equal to 5899 AA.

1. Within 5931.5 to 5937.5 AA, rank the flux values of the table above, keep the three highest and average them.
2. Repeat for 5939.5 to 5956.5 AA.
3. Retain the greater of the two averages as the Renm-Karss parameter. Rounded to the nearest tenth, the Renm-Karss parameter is 16.3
